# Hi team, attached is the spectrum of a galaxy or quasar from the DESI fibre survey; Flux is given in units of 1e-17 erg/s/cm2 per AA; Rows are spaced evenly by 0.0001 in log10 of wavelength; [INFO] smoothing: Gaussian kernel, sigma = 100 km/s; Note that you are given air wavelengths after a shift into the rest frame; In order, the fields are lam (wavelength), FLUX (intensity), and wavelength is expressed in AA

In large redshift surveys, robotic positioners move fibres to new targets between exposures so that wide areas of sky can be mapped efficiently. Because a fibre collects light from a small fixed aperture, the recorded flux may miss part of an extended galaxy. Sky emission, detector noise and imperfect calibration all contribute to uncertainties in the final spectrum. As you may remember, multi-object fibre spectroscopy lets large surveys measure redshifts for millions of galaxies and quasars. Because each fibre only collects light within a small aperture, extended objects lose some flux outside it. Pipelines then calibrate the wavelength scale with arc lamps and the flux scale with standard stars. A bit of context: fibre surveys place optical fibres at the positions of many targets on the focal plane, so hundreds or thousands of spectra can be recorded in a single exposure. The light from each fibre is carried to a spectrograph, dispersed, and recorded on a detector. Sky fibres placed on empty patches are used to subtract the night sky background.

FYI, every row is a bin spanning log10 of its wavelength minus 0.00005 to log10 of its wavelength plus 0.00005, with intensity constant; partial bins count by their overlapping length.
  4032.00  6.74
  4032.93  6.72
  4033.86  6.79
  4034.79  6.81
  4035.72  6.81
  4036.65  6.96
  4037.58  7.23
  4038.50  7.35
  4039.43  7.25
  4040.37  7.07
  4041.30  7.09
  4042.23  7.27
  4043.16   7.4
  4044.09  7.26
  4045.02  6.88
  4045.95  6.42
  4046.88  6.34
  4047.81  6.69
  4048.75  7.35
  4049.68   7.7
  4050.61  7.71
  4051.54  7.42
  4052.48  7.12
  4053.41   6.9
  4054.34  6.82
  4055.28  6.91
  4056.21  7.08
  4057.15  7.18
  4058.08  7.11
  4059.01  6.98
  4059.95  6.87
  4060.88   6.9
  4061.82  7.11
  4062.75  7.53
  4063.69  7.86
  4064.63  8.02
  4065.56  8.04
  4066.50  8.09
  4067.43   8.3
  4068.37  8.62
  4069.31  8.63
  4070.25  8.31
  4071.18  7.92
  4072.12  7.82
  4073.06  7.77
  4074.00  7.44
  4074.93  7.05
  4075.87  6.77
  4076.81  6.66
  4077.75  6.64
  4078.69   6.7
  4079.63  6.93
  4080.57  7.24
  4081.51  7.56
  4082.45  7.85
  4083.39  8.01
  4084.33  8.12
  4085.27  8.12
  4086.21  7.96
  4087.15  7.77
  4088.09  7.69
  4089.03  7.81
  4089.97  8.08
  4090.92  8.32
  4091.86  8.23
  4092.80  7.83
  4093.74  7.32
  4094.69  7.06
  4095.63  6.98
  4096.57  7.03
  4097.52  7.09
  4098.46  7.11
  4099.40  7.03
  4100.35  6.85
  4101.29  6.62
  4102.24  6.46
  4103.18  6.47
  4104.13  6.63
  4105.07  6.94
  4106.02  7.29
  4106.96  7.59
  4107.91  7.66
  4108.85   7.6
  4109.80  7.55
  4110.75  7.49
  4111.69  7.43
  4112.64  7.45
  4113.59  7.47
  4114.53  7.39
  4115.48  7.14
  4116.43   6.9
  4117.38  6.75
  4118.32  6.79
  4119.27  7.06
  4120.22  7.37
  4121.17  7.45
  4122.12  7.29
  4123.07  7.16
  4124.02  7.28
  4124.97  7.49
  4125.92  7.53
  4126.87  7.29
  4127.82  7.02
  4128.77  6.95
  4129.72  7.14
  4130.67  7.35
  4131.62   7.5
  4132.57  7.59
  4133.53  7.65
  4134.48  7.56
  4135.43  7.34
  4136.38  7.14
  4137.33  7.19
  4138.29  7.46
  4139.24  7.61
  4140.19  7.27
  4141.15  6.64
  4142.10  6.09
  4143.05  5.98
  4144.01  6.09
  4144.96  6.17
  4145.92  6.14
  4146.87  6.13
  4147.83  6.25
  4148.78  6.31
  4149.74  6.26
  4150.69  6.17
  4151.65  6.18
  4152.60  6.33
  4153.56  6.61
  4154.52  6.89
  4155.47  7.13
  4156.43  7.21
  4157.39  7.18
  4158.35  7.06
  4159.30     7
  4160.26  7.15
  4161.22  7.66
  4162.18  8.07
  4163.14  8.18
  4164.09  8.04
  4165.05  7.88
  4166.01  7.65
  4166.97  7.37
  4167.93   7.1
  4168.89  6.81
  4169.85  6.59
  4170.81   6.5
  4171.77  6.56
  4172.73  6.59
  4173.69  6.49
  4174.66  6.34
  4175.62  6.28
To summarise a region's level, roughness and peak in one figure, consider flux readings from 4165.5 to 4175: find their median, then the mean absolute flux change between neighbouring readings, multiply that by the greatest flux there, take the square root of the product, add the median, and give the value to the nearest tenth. 7.7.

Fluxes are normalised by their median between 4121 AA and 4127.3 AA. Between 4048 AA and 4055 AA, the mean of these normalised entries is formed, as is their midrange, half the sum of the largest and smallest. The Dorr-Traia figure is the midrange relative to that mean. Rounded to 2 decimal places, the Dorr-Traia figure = 1.00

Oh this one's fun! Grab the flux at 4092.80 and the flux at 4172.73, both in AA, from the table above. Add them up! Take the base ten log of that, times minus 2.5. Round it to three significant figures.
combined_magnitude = -2.90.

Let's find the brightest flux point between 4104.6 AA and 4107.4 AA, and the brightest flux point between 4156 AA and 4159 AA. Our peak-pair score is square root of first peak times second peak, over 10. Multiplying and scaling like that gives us 0.740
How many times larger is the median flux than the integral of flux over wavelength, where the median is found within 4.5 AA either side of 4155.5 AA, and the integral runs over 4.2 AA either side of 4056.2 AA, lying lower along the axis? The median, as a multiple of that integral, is 0.119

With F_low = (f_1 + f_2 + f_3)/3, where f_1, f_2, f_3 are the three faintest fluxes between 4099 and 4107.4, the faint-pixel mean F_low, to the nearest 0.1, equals 6.5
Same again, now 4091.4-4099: 7.0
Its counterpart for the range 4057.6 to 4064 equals 6.9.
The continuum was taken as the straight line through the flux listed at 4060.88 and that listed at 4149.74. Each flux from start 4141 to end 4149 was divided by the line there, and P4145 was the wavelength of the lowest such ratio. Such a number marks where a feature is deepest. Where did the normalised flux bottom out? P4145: 4143.05 AA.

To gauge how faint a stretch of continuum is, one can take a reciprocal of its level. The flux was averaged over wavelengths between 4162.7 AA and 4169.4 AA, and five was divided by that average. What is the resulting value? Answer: 0.660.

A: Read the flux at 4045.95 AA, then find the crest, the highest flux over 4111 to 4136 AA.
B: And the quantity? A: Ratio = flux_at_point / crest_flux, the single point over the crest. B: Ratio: 0.84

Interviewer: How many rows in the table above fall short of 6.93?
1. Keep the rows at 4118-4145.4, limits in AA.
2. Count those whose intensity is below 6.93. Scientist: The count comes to 6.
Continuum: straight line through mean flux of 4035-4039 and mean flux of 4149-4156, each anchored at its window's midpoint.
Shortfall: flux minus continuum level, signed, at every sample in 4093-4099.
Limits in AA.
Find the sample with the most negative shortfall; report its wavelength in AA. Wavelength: 4095.63 AA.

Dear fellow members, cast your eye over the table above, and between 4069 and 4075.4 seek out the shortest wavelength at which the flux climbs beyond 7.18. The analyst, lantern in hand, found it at 4069.31 AA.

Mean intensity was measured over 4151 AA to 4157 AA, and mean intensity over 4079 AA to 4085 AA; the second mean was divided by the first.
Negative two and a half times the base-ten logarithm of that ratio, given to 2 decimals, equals -0.14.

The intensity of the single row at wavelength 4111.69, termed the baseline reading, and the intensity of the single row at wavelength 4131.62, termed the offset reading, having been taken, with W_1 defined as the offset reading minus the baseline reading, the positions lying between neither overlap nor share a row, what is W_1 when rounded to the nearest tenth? 0.1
